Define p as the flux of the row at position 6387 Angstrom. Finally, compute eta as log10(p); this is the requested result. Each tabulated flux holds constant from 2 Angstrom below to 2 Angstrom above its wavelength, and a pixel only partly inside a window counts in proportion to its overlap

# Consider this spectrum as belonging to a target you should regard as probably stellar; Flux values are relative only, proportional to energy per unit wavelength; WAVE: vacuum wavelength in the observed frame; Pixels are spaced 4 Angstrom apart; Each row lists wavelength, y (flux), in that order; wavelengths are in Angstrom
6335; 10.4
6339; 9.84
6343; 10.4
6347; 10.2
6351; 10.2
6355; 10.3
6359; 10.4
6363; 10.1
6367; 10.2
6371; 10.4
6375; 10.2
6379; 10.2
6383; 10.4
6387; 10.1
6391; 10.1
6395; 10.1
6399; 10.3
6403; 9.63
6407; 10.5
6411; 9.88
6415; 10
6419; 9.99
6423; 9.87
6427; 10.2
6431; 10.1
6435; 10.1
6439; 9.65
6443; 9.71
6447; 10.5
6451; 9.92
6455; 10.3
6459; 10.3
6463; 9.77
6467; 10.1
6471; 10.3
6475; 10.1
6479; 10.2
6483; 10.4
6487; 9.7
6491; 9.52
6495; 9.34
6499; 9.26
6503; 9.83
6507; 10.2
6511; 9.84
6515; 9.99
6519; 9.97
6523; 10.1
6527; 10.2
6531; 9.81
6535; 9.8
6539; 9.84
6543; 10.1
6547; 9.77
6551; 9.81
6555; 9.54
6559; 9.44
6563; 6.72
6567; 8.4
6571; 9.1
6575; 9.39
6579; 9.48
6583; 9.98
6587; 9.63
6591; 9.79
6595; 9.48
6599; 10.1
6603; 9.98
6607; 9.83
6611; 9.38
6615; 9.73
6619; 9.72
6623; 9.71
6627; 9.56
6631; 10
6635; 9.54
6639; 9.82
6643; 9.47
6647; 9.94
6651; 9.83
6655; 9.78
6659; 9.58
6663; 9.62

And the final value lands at 1.00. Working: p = 10.1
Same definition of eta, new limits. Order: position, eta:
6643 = 0.98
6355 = 1.01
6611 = 0.97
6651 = 0.99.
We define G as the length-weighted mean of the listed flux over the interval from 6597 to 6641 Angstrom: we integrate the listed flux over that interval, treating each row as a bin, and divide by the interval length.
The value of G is 9.8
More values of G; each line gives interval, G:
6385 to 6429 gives 10.1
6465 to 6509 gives 9.9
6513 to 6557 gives 9.9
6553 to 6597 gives 9.2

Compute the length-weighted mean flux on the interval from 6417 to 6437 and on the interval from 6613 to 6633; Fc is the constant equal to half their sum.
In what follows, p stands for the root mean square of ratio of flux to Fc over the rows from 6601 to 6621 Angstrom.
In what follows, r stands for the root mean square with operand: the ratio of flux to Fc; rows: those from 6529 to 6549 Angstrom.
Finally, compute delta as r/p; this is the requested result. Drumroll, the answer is 1.01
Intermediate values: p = 0.98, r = 1.00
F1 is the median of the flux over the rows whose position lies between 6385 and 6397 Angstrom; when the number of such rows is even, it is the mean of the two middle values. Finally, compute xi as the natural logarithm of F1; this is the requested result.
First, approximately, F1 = 10.1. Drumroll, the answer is 2.31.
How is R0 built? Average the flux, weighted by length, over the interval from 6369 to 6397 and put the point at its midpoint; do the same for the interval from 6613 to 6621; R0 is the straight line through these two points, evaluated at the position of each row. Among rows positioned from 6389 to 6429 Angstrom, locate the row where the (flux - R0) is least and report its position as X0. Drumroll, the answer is 6403 Angstrom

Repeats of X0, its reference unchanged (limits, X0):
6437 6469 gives 6439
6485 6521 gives 6499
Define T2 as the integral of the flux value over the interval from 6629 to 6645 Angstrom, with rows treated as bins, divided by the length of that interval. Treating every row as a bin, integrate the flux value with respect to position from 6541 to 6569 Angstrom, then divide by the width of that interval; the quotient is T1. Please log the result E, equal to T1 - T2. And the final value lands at -0.6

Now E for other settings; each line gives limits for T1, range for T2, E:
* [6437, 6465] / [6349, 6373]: -0.2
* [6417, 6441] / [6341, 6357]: -0.3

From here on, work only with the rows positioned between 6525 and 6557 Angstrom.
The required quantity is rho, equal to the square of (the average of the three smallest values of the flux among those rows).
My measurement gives 94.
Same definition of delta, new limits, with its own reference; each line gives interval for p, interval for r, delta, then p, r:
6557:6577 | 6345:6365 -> 1.18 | 0.88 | 1.03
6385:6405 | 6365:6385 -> 1.02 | 1.02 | 1.04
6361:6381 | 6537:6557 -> 0.96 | 1.03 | 0.99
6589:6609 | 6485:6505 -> 0.97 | 0.99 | 0.96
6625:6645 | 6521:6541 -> 1.03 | 0.98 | 1.01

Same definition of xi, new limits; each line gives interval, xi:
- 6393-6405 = 2.31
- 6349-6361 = 2.33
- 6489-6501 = 2.23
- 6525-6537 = 2.28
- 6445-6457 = 2.33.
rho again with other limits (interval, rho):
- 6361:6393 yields 102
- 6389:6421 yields 97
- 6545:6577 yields 65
